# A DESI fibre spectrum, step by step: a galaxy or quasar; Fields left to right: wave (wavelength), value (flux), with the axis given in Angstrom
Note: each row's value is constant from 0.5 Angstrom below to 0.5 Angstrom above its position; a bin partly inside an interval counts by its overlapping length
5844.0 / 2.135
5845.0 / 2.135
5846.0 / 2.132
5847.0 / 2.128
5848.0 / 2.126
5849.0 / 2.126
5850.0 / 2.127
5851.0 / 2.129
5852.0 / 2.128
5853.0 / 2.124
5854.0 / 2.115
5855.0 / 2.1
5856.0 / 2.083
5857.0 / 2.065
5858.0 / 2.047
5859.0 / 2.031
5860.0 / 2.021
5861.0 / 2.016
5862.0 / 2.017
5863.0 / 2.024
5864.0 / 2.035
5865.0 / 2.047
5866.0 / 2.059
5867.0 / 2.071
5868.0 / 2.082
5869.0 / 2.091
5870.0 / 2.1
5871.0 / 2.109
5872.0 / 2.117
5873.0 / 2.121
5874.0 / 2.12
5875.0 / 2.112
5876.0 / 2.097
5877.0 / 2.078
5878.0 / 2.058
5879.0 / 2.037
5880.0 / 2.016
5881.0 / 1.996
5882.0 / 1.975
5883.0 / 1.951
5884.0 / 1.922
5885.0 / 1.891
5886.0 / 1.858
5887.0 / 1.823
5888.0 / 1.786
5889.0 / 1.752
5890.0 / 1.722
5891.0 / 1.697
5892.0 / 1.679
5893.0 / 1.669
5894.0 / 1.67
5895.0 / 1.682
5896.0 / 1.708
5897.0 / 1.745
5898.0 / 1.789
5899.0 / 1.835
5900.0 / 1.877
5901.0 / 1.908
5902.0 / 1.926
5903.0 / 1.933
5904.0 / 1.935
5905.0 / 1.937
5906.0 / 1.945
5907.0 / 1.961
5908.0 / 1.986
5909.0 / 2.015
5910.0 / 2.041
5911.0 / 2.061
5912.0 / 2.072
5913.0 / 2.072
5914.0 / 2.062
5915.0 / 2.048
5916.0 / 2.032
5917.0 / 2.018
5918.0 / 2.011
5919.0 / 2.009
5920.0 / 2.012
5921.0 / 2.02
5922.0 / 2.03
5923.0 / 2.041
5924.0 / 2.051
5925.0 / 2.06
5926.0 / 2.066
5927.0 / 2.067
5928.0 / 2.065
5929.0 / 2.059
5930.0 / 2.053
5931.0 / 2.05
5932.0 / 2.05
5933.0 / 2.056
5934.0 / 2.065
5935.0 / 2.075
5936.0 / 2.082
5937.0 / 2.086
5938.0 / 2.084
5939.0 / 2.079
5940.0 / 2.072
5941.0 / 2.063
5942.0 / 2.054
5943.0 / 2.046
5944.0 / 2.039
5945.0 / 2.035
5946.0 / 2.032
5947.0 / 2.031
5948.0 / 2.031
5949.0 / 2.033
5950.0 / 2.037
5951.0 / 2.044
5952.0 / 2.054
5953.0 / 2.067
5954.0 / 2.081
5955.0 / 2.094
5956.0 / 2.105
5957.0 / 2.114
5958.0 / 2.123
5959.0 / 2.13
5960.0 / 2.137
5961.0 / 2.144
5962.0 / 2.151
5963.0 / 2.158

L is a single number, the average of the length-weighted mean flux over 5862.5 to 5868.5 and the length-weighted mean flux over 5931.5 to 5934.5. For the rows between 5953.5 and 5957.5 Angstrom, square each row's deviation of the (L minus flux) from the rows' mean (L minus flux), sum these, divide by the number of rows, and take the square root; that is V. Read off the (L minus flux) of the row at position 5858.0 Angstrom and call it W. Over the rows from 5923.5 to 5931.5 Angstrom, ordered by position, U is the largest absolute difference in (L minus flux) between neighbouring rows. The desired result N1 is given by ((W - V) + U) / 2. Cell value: 0.002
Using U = 0.0090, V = 0.012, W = 0.008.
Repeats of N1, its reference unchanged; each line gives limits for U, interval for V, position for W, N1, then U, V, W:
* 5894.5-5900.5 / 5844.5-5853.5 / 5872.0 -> -0.010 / 0.0460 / 0.003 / -0.062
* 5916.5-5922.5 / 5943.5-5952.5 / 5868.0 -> -0.012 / 0.0100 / 0.007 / -0.027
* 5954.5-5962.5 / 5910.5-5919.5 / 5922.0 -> 0.006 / 0.0110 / 0.024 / 0.025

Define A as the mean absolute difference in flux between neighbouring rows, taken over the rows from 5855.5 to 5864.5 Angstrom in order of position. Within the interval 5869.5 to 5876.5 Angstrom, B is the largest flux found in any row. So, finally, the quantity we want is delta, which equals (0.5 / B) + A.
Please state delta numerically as 0.246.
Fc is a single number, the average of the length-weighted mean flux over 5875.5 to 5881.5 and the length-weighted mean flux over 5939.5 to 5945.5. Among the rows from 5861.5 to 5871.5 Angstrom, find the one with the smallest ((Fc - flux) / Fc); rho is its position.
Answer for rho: 5871.0 Angstrom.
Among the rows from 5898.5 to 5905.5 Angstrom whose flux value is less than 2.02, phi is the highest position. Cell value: 5905.0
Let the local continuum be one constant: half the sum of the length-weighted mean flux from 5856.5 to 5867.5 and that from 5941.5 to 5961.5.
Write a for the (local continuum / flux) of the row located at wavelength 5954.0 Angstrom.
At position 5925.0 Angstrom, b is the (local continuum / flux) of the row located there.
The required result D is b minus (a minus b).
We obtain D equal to 1.01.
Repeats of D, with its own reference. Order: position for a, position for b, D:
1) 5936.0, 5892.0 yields 1.46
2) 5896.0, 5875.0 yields 0.74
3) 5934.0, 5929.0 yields 1.00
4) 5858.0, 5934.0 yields 0.99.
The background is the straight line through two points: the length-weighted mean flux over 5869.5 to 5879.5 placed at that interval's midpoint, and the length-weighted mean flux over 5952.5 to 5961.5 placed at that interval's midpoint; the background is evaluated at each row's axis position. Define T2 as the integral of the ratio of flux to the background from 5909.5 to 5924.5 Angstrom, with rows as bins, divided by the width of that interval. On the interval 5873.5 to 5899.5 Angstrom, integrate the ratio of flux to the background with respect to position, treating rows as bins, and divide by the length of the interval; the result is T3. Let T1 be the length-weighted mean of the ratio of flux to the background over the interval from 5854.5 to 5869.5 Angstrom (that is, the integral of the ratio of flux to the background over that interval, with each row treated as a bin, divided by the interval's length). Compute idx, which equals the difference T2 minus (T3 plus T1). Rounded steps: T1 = 0.981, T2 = 0.969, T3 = 0.89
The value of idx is -0.90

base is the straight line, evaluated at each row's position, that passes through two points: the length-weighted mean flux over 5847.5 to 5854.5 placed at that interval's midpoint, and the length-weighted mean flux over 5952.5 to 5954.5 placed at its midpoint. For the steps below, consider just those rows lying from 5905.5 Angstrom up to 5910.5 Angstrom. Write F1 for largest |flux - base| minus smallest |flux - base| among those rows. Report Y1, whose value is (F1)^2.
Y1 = 0.010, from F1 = 0.098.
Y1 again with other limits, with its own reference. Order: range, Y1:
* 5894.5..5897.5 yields 0.004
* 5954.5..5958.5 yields 0.001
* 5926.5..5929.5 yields 0.000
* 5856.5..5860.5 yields 0.002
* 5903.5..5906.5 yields 0.000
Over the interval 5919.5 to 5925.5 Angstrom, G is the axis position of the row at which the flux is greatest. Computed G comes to 5925.0 Angstrom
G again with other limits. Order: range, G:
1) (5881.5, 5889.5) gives 5882.0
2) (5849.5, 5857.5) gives 5851.0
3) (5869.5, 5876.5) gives 5873.0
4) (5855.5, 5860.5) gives 5856.0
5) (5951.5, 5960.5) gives 5960.0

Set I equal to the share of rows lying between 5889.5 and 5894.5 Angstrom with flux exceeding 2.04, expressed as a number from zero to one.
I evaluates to 0.0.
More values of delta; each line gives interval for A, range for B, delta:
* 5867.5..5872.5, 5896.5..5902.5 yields 0.268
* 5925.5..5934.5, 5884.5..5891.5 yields 0.269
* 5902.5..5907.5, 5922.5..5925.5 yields 0.250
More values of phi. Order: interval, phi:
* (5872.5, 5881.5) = 5881.0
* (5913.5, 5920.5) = 5920.0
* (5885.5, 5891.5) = 5891.0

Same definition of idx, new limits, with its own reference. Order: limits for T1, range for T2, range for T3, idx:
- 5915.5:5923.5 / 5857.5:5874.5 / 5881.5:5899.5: -0.83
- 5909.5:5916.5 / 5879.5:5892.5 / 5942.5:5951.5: -1.06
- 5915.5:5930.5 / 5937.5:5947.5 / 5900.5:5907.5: -0.92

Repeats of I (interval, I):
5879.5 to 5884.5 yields 0.0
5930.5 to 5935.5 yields 1.0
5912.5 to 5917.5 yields 0.6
